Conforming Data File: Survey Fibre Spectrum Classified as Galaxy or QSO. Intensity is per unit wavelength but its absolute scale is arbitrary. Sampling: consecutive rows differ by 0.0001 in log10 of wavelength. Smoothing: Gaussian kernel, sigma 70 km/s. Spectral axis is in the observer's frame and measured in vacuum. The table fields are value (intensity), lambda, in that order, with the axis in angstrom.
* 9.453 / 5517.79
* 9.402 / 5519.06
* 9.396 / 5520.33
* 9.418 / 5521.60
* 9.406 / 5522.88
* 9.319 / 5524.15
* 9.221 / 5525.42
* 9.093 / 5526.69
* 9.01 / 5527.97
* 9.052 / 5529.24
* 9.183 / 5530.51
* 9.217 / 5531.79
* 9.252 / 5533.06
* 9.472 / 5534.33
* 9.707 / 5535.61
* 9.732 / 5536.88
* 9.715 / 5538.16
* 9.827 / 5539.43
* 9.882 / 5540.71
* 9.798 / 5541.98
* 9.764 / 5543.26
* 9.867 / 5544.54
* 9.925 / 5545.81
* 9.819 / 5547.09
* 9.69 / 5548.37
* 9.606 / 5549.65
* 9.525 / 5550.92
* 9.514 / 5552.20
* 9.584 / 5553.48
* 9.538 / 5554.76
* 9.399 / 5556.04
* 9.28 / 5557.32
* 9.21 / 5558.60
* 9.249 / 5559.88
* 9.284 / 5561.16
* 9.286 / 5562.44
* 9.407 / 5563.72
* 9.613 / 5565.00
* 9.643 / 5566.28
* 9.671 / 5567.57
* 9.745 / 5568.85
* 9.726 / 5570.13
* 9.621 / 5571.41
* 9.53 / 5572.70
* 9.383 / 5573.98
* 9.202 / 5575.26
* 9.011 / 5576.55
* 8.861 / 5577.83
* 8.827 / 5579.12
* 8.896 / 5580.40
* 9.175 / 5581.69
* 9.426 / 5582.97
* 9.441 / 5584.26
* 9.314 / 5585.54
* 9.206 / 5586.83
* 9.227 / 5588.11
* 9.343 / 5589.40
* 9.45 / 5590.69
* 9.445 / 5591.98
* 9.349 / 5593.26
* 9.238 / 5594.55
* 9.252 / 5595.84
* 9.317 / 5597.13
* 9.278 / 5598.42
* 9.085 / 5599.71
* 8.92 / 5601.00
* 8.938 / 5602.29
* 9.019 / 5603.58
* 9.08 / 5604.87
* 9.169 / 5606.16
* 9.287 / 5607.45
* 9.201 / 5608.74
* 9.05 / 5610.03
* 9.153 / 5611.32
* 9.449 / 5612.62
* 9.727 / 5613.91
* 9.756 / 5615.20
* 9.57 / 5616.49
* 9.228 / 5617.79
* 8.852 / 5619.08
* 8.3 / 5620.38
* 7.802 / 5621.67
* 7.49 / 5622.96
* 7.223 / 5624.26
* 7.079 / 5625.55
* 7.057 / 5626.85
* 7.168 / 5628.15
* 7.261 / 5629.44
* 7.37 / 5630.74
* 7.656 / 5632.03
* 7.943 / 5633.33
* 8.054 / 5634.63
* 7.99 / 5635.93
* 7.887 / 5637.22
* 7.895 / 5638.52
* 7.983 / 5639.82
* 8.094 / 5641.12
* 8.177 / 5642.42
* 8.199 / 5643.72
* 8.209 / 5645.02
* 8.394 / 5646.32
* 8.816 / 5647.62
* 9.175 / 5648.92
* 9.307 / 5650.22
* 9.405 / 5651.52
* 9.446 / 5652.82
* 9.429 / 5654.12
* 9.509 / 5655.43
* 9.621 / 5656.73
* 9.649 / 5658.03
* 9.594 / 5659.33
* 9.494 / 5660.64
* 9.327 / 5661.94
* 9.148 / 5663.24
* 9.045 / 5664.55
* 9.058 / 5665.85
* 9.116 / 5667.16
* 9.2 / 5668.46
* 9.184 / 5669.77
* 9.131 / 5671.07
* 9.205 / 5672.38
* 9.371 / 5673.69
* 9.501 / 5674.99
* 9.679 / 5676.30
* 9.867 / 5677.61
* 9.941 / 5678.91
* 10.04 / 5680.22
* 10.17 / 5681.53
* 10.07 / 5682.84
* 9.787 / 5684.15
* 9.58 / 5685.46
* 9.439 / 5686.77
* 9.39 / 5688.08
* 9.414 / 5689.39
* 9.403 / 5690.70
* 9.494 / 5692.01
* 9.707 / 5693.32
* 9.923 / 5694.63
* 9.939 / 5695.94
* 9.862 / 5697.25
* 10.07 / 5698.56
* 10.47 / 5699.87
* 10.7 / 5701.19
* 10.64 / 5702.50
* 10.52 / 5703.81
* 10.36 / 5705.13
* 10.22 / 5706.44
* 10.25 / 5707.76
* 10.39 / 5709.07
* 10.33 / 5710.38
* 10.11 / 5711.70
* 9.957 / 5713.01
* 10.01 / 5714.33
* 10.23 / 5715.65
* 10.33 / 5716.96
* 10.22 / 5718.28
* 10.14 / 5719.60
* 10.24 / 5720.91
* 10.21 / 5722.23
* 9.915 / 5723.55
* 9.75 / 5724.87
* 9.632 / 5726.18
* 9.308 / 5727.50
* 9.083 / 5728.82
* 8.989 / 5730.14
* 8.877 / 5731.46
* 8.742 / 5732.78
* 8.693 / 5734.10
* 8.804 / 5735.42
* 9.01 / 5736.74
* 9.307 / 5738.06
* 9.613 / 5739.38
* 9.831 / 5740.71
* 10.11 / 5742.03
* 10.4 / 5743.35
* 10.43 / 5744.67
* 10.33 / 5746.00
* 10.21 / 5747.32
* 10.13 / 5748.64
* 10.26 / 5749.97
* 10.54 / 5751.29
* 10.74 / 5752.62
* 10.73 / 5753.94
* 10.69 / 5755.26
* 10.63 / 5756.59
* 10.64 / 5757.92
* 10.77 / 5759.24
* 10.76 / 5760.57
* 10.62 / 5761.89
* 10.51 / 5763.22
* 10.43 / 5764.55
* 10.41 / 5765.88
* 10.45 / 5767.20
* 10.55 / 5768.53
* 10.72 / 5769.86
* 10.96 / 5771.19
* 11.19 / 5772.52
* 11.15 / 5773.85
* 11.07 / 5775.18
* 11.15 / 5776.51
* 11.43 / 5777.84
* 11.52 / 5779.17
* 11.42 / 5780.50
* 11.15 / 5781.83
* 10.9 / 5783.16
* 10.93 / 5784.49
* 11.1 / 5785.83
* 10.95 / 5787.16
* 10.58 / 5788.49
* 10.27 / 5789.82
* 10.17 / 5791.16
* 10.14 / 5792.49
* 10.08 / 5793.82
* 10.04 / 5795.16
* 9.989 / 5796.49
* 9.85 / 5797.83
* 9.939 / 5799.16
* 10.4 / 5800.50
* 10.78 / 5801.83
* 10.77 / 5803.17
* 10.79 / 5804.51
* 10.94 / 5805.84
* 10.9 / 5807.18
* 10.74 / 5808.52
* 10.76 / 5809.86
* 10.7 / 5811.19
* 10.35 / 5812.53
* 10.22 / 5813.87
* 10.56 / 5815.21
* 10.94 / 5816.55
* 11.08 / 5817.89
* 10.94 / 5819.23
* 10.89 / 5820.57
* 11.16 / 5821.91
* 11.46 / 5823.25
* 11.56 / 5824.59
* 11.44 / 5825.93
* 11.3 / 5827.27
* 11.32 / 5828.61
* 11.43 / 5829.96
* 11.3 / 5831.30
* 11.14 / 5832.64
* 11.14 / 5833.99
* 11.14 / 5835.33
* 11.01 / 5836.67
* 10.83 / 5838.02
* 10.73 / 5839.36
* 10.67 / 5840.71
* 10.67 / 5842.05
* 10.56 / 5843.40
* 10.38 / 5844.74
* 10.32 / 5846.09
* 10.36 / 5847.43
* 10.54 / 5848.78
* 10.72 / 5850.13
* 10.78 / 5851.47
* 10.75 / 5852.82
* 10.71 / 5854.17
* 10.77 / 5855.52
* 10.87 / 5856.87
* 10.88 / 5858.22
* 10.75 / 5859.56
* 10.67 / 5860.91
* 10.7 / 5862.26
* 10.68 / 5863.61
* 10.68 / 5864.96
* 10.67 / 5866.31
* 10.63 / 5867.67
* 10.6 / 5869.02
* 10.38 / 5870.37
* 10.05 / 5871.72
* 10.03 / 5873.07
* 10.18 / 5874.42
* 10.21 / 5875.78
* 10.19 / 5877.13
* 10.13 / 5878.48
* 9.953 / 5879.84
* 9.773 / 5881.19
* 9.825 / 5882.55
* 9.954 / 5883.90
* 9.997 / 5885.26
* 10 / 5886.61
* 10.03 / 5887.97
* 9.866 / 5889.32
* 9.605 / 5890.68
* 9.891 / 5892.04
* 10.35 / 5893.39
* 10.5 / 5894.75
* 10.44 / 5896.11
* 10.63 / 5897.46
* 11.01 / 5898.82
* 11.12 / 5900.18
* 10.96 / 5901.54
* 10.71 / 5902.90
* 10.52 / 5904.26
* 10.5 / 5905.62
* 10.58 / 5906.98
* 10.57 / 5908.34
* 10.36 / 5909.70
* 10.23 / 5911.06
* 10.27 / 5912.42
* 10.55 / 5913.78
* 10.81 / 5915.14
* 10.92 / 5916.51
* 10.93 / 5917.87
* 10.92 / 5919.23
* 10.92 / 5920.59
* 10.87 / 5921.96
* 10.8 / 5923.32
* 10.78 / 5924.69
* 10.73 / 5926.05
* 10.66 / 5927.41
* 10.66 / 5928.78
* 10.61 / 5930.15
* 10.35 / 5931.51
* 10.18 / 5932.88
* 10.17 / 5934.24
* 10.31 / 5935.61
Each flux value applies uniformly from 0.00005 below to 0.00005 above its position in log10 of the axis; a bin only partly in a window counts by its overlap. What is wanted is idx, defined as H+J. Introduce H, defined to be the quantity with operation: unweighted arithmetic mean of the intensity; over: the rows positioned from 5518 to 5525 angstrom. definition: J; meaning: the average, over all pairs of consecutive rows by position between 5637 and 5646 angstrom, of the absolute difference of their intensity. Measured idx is 9.4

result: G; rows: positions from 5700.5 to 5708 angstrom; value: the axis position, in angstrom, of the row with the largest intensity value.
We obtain 5701.19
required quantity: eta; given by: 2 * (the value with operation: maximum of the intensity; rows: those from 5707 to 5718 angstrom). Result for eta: 20.8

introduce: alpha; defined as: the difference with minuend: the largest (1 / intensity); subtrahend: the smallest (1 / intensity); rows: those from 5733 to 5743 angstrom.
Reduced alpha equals 0.0161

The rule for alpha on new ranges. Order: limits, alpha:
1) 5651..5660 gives 0.0027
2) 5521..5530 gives 0.0048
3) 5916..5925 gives 0.0013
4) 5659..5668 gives 0.0063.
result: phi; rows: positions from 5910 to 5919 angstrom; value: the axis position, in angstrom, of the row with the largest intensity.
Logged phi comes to 5917.87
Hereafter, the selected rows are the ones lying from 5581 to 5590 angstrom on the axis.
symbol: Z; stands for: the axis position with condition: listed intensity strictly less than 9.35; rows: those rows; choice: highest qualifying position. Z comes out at 5589.40 angstrom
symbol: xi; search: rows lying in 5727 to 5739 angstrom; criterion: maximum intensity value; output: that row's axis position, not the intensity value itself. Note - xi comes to 5727.50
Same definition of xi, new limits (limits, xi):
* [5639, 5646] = 5645.02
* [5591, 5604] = 5591.98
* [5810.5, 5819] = 5817.89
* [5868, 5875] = 5869.02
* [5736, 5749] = 5744.67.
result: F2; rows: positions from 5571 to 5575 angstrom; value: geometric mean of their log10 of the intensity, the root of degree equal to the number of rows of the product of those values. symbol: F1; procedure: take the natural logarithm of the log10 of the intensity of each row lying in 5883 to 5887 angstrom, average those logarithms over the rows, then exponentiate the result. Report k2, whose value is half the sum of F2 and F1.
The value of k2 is 0.99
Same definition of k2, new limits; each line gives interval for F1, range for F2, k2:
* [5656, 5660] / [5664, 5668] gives 0.97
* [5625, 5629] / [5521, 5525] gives 0.91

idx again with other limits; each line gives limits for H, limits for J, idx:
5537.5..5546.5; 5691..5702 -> 10.0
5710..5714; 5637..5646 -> 10.2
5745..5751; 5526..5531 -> 10.3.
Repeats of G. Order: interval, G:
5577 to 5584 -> 5582.97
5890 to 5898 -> 5897.46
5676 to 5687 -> 5681.53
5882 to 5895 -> 5894.75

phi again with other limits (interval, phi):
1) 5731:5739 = 5738.06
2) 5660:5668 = 5660.64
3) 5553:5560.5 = 5553.48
